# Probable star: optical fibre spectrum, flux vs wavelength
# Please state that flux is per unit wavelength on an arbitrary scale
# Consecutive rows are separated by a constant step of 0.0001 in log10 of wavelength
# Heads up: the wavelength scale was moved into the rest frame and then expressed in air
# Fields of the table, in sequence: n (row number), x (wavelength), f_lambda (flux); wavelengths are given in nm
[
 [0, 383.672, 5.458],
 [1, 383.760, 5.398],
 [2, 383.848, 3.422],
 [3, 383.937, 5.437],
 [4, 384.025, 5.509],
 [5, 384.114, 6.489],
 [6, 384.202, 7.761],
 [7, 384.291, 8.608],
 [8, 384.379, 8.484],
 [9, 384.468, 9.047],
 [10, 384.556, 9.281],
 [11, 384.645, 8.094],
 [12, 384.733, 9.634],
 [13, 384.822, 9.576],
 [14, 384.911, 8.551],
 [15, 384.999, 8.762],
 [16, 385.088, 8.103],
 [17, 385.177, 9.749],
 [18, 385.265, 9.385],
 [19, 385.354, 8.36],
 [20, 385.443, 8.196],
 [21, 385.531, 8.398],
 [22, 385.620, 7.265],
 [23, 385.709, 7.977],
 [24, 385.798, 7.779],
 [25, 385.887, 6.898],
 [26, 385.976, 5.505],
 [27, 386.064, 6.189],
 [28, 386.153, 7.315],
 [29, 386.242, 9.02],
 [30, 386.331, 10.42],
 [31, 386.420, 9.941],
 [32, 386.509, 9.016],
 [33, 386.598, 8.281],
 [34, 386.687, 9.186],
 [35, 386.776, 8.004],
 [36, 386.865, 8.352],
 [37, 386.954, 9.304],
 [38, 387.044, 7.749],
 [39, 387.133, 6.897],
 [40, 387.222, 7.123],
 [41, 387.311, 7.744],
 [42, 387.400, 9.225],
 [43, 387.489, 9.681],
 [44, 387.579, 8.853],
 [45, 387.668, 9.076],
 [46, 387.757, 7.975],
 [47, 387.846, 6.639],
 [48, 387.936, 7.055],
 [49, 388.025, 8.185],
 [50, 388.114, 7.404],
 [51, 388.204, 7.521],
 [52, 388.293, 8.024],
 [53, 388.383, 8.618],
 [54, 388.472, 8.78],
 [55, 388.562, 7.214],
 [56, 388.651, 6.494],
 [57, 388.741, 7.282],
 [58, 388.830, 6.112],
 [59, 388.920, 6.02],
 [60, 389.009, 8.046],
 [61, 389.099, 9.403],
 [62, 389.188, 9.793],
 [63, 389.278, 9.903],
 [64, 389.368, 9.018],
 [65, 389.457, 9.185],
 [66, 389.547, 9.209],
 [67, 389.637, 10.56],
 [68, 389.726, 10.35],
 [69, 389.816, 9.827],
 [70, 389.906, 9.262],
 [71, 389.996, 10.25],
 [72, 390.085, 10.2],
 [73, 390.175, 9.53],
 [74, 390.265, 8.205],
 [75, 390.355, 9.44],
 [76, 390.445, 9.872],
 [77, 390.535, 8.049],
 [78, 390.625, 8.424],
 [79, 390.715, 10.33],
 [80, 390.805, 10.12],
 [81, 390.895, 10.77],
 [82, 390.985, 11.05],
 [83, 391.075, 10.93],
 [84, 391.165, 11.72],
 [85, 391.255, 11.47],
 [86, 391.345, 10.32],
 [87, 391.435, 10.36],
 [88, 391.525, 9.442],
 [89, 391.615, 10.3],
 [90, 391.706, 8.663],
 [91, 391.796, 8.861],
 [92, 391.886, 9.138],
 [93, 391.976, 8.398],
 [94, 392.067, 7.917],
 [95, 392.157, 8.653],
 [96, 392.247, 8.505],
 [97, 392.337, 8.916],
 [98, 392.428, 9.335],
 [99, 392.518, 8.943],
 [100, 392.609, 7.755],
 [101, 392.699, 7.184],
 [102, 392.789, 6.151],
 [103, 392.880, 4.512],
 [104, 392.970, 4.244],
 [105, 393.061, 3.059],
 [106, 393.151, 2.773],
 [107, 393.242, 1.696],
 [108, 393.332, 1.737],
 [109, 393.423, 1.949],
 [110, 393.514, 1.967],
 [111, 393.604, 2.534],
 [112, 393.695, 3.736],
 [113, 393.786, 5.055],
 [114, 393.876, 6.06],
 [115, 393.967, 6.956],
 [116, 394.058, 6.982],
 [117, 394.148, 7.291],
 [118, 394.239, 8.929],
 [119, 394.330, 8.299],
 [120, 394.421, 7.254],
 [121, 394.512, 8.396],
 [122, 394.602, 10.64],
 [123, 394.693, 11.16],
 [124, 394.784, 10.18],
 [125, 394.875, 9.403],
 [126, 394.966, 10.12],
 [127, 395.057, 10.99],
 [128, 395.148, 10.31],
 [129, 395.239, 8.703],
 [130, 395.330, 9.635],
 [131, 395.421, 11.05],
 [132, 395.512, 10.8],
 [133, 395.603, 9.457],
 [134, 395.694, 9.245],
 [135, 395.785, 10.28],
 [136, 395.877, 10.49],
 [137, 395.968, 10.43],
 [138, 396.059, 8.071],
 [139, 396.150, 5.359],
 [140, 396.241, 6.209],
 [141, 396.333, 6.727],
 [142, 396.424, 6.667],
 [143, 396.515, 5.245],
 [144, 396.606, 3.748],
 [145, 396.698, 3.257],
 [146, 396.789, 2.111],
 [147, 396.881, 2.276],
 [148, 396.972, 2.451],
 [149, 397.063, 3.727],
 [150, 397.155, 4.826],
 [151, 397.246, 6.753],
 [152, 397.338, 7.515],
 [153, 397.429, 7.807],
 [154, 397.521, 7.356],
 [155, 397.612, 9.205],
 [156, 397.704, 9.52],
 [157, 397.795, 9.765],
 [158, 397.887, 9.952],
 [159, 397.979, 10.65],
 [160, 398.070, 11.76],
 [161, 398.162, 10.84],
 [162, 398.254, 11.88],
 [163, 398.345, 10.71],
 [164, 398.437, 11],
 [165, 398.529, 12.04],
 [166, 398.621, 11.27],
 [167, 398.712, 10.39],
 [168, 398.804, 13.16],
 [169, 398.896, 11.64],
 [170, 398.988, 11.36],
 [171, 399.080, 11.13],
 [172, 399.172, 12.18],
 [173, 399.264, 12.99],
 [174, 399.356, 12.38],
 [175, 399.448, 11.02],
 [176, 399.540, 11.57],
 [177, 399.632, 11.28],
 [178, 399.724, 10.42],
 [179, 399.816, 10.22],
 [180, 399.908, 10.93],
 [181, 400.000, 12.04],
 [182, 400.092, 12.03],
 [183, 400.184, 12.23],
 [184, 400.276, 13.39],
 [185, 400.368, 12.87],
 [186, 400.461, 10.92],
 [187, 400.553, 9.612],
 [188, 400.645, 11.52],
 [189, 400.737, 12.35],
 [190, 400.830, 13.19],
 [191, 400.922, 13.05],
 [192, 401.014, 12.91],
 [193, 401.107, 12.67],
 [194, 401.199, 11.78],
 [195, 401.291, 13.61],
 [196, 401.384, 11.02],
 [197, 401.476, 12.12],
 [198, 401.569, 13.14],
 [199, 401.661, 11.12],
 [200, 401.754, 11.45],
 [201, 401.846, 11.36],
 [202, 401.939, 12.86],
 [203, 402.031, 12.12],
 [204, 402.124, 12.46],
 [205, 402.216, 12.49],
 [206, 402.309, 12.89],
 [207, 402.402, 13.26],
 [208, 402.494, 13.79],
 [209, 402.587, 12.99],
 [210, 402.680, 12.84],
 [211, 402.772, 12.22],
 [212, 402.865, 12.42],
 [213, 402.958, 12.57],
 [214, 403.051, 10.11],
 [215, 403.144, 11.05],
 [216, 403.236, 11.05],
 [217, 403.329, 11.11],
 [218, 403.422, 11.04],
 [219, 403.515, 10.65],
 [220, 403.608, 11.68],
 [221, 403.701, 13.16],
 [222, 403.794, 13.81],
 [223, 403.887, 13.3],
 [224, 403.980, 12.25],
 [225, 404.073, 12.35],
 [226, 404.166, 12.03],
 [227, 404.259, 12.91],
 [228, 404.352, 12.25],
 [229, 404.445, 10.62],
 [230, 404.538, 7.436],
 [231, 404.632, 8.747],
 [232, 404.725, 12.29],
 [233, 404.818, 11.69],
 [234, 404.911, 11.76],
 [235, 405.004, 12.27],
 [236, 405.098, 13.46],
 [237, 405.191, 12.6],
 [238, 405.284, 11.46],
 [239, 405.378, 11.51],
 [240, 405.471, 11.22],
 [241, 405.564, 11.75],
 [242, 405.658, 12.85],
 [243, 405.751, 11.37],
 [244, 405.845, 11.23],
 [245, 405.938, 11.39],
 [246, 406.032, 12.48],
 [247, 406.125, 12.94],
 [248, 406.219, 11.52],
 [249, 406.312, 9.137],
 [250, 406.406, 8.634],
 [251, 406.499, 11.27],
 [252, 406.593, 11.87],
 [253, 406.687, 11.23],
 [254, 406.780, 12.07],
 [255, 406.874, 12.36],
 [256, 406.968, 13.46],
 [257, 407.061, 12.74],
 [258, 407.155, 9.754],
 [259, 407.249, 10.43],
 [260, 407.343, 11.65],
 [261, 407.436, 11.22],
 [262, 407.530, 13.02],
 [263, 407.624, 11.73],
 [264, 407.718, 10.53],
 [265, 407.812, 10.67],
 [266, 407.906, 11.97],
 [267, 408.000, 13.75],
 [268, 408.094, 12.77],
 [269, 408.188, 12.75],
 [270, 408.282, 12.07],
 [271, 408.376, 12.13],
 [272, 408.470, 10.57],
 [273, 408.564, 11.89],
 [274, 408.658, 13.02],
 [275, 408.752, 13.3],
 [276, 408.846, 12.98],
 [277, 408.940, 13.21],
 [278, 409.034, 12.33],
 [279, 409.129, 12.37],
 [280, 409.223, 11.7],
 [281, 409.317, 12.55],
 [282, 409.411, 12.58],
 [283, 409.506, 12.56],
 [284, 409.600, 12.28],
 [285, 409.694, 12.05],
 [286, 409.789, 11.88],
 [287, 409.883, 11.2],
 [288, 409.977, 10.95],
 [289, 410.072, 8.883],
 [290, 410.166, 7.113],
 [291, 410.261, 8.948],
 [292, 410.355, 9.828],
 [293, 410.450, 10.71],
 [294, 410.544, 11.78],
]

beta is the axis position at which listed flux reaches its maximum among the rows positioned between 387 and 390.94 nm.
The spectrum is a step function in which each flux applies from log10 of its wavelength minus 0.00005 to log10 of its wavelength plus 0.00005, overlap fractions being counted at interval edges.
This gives 390.895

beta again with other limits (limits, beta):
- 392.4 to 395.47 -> 394.693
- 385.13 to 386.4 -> 386.331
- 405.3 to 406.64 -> 406.125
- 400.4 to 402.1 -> 401.291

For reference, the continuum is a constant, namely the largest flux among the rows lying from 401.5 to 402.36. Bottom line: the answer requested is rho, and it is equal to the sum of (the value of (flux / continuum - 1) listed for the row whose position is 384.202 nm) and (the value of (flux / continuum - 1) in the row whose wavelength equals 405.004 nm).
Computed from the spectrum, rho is -0.48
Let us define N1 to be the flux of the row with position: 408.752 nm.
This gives 13.3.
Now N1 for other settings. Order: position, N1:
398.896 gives 11.64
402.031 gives 12.12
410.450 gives 10.71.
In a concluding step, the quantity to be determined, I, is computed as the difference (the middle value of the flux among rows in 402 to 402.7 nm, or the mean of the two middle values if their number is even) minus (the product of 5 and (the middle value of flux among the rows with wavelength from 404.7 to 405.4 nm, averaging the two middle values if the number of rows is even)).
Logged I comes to -47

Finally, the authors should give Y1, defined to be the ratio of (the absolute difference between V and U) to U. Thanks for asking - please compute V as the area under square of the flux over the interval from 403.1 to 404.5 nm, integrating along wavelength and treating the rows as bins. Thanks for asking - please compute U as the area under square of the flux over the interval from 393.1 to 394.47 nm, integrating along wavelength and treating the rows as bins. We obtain 3.82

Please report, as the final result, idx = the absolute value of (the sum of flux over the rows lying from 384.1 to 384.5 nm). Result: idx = 40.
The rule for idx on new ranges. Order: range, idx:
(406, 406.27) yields 37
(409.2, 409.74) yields 74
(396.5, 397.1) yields 23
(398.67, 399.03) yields 47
